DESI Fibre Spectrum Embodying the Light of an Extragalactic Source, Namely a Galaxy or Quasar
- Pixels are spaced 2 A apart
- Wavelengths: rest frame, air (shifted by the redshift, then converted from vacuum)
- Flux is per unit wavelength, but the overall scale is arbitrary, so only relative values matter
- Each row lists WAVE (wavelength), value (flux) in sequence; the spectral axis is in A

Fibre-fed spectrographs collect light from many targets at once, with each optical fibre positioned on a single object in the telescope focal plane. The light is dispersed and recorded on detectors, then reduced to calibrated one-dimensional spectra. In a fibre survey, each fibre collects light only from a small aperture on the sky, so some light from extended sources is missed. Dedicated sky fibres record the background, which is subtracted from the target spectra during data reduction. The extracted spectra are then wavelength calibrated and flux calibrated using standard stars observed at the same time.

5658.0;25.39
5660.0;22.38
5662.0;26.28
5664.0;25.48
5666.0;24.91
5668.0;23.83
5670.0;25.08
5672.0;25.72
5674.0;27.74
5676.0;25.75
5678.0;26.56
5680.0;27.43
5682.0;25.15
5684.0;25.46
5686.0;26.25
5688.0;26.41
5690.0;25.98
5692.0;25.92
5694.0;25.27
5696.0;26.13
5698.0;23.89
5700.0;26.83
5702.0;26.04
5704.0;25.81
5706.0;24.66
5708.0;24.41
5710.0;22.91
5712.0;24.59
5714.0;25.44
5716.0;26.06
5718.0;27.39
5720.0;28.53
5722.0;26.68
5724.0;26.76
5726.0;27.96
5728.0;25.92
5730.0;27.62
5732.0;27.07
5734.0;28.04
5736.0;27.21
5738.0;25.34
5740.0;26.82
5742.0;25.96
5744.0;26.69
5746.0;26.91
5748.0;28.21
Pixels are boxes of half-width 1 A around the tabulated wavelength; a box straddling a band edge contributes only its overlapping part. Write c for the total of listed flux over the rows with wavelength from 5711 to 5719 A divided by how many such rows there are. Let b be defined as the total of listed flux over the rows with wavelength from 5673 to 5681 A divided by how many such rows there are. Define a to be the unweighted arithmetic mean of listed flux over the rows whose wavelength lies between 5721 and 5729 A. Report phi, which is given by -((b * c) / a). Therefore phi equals -25.9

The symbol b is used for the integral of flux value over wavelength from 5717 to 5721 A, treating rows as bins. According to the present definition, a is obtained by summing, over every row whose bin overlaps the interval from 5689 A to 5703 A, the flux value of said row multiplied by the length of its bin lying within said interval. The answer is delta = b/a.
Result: 0.31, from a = 360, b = 112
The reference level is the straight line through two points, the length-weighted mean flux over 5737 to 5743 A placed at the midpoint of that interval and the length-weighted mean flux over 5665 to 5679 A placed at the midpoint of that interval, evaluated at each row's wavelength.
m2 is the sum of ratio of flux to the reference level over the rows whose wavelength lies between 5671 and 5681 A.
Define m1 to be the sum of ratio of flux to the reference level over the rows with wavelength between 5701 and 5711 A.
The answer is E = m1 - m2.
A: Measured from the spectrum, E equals -0.4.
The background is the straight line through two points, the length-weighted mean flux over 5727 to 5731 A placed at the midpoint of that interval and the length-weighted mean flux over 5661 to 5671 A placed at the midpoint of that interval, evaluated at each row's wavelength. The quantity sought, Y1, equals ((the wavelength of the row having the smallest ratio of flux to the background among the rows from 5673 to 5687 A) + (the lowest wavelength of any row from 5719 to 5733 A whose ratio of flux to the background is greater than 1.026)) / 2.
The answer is 5701 A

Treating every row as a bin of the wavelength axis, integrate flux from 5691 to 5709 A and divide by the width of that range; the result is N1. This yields 25.4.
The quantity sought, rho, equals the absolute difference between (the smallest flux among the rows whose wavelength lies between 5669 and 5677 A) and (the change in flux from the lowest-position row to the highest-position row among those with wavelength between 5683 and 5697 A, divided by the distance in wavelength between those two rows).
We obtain 25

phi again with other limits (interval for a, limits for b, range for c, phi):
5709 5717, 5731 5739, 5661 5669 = -27.3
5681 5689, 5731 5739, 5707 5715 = -25.4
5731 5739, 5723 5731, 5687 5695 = -26.0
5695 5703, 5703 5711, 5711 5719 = -24.6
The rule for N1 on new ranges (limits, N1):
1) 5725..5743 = 26.9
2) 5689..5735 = 26.1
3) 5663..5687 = 25.8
